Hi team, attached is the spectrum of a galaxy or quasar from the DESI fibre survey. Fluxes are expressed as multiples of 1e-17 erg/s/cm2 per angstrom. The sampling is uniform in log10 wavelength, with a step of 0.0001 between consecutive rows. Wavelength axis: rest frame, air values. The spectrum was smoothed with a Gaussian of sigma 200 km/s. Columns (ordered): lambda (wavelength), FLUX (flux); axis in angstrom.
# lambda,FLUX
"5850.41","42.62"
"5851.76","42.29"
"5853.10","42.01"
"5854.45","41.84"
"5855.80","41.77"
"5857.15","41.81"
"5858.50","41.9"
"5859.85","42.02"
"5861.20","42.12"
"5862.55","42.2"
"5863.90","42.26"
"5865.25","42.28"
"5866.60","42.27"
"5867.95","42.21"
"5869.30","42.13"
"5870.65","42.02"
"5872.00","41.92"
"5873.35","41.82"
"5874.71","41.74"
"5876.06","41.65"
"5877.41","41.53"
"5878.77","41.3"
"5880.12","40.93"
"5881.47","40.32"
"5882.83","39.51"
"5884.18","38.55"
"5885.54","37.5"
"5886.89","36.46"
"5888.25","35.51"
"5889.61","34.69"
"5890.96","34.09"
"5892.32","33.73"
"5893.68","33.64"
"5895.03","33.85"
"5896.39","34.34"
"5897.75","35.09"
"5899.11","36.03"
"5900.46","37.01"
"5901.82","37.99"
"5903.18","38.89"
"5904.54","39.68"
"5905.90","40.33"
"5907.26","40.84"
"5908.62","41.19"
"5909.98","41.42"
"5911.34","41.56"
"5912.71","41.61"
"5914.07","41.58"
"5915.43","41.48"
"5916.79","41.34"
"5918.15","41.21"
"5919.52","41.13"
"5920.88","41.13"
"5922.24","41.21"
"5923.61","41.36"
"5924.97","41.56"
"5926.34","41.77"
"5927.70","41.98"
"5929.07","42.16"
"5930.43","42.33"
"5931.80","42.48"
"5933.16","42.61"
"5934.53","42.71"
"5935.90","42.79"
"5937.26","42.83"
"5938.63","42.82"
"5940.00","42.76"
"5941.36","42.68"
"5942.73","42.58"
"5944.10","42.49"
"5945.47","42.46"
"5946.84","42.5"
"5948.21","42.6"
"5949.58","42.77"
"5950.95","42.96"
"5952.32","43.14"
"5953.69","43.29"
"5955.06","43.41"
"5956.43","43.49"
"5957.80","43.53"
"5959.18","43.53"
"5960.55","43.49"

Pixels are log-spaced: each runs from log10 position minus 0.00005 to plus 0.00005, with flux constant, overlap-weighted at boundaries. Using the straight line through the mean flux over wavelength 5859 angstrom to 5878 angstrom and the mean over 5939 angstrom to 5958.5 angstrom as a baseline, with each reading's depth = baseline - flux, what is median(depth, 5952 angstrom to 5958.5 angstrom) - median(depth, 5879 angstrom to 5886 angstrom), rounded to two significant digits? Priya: -3.1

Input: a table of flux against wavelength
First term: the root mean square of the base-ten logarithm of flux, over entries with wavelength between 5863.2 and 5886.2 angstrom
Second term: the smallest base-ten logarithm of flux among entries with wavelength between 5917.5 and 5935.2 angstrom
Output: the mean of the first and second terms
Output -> 1.61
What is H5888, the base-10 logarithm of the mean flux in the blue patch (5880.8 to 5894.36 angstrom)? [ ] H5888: 1.561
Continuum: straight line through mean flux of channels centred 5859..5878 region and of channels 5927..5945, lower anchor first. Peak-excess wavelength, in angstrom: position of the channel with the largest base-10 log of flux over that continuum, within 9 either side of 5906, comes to 5912.71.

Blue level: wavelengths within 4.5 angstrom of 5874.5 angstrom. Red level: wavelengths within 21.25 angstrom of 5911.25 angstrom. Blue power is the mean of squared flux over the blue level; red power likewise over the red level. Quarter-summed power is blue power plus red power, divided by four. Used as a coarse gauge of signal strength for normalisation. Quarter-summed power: 827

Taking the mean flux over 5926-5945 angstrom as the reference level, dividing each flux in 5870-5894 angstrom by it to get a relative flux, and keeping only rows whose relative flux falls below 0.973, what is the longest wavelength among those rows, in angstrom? 5893.68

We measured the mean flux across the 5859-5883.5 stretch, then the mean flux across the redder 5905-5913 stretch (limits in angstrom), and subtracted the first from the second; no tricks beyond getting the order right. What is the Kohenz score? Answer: -1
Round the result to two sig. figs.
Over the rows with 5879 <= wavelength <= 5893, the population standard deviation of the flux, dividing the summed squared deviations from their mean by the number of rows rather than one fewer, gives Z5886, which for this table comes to 2.5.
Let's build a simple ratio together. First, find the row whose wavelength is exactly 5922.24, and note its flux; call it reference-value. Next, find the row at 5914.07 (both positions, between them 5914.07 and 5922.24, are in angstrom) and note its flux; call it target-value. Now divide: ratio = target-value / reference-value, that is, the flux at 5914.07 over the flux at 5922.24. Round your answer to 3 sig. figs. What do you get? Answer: 1.01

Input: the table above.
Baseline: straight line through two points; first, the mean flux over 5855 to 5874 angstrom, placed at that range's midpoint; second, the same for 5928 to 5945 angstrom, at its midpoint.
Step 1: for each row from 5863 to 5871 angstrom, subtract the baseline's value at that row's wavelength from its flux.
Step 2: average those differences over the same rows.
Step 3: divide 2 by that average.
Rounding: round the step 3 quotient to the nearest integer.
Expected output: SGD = 16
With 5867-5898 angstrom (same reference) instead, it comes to -1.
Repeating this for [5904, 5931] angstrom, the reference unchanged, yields -2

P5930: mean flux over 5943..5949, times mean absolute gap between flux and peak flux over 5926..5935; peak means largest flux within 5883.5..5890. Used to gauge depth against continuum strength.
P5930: 159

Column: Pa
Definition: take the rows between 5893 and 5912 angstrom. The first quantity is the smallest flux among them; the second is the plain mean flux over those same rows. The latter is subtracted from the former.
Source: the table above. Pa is -4.4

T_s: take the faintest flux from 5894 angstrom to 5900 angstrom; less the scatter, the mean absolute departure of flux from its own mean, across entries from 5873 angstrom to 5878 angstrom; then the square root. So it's 5.81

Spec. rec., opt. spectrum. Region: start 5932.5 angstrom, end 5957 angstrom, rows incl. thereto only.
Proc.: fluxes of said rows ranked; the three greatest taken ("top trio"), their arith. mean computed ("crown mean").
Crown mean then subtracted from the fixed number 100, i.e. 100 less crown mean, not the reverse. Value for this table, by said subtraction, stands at 56.6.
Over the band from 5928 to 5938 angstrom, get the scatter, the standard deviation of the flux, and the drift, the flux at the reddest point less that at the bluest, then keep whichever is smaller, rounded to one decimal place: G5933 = 0.2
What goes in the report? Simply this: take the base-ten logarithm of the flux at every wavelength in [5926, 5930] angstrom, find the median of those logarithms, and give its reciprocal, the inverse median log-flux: 0.616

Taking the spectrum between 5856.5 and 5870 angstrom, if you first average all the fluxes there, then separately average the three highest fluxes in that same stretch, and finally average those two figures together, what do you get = 42.2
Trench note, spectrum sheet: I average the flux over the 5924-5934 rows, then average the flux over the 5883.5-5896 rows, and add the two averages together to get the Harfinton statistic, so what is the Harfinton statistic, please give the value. 77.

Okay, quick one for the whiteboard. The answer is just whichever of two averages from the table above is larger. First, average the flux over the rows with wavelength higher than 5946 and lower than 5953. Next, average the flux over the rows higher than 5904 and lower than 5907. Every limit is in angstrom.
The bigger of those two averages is 42.8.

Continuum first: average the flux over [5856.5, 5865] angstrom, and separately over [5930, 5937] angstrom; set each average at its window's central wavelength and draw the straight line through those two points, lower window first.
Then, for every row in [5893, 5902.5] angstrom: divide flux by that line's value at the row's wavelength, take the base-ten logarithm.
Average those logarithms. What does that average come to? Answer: -0.078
